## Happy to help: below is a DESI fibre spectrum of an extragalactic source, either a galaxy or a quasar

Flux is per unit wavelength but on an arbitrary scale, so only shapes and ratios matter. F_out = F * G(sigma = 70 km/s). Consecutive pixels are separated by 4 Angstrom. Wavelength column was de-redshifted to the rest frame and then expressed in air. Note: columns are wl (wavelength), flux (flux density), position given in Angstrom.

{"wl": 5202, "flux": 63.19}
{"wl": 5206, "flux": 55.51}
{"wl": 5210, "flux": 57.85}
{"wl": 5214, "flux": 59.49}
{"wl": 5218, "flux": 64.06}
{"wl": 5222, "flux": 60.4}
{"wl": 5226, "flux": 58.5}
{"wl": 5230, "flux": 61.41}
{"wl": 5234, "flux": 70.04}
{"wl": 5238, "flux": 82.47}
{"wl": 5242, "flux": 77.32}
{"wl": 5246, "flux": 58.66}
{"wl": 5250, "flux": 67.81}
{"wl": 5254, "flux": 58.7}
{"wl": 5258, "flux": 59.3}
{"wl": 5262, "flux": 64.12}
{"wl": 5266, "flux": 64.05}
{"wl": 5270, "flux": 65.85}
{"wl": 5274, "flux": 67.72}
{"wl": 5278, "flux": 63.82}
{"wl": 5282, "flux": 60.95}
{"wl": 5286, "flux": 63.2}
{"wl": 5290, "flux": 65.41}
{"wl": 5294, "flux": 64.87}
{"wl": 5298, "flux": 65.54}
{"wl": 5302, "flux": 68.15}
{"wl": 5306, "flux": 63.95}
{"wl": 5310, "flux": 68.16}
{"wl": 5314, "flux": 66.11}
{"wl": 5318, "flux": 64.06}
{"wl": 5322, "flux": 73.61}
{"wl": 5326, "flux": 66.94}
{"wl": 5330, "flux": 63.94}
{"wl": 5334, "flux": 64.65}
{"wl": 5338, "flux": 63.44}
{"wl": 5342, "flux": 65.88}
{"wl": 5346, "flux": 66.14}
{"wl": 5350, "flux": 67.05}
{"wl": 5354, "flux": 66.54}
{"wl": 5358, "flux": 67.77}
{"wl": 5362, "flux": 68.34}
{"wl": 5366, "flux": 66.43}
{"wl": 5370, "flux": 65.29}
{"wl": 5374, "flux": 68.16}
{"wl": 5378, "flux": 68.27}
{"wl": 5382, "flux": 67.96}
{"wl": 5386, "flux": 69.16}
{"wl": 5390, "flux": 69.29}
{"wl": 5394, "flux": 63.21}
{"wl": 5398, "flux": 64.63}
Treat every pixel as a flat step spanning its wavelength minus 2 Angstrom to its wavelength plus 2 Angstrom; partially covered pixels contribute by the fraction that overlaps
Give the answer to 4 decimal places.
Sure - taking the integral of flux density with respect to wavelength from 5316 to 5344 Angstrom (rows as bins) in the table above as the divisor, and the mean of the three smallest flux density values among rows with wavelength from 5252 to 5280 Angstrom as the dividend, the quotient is 0.0328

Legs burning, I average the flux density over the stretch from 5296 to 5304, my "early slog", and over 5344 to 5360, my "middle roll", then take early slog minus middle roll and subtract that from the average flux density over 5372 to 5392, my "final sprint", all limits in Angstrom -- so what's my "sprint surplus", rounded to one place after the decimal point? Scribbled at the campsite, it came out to 68.6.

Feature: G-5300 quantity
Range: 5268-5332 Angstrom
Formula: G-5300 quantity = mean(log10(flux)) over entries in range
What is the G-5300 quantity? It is 1.82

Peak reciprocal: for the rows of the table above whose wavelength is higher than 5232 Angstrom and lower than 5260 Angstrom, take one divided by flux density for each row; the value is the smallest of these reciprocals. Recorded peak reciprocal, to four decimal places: 0.0121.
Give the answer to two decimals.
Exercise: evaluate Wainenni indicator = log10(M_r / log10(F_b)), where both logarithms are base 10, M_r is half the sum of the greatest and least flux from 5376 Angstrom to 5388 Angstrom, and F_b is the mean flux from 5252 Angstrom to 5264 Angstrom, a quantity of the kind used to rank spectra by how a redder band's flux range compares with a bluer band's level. 1.58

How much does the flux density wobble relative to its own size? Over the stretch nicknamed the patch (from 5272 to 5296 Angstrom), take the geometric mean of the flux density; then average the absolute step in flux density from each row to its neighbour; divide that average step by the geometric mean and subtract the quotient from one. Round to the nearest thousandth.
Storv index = 0.963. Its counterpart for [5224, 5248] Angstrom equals 0.858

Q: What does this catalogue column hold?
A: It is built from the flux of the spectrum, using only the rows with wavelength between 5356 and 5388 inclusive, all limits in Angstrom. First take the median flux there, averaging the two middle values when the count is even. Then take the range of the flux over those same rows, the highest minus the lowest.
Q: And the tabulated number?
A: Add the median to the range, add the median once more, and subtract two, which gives 138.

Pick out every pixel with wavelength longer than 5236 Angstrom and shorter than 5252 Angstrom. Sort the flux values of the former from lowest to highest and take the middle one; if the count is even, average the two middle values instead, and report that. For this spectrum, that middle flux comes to 73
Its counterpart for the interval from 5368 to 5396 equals 68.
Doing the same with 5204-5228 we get 59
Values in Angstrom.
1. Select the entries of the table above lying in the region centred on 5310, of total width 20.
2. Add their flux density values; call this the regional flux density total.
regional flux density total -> 330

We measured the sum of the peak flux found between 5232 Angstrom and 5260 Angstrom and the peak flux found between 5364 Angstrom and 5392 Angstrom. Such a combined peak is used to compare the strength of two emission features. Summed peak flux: 152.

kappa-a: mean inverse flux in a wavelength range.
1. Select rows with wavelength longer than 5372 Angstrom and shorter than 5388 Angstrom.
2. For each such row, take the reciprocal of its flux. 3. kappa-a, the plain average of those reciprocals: 0.0146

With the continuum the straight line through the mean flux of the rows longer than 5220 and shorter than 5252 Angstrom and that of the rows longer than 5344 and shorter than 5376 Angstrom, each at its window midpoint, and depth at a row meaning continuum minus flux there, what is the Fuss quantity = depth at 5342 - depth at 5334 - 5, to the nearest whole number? -6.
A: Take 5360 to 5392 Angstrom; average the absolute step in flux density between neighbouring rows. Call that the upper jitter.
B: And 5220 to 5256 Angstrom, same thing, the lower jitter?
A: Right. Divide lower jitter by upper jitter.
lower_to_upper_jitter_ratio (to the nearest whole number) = 8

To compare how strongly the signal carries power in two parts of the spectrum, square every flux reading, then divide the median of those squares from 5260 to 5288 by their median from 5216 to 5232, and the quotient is 1.11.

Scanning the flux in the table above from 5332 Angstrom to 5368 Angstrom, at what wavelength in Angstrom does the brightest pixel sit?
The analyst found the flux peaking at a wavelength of 5362 Angstrom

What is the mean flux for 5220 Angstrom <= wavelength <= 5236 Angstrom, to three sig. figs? 62.6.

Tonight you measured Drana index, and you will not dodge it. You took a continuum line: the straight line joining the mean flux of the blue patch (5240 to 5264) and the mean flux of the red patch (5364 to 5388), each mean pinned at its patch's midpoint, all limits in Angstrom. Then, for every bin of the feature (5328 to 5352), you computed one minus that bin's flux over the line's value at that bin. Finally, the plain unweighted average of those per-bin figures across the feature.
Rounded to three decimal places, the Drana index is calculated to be 0.021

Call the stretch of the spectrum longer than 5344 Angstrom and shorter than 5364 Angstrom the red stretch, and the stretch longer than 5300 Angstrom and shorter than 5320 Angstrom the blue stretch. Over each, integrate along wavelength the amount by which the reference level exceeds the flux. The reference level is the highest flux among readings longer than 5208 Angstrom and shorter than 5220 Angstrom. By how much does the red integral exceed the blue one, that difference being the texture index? -22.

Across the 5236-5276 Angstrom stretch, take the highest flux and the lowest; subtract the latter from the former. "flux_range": 24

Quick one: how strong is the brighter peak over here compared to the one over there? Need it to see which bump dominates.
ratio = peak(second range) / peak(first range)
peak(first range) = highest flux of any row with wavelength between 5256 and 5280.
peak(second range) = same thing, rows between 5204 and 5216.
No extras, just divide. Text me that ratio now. 0.88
